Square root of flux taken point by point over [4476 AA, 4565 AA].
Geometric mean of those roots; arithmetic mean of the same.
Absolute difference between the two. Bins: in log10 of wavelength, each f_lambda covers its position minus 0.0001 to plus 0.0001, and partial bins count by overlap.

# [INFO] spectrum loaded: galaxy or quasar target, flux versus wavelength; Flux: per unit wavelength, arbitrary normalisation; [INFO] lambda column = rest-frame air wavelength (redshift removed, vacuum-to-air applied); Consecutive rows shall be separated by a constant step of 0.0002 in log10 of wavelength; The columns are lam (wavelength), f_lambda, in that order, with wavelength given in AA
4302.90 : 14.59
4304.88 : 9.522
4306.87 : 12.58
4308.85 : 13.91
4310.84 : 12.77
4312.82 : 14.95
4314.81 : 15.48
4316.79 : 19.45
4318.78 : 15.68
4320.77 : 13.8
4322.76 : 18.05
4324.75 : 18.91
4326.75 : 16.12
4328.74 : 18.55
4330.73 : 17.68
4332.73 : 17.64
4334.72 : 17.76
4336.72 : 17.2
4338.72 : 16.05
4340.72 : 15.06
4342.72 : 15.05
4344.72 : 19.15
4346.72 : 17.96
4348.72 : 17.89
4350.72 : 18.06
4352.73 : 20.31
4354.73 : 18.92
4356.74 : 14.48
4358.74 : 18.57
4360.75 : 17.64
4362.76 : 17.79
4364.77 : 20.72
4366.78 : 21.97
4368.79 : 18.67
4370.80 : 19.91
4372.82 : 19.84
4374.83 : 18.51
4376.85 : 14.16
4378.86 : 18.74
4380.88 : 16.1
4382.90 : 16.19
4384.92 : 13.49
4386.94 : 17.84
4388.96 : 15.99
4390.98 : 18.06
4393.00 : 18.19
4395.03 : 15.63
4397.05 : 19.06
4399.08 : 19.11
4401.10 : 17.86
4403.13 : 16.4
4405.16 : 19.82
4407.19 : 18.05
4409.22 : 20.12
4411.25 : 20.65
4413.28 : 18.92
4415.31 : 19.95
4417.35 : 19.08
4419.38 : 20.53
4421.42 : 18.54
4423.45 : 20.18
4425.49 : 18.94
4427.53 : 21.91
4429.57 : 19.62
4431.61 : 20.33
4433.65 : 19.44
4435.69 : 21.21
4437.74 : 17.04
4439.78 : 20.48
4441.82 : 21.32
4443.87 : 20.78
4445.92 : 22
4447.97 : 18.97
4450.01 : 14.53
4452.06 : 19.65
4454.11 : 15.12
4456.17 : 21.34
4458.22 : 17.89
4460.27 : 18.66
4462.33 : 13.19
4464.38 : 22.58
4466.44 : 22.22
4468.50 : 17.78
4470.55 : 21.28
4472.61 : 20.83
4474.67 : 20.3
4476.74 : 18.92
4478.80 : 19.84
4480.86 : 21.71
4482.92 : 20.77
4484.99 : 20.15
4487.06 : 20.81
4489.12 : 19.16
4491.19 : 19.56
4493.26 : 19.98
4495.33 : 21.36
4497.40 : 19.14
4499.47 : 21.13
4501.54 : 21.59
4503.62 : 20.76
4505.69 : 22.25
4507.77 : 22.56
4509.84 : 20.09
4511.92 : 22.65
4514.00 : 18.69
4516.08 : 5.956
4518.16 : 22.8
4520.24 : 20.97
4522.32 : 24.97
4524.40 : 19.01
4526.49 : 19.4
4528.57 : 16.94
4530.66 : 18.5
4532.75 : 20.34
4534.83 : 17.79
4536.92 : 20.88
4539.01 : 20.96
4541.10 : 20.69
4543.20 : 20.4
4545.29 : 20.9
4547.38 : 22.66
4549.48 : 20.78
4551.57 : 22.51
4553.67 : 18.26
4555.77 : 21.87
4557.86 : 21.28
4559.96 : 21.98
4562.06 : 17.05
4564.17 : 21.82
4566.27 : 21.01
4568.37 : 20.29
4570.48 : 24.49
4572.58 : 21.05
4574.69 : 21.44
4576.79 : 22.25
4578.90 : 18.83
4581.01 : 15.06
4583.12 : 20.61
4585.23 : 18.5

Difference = 0.020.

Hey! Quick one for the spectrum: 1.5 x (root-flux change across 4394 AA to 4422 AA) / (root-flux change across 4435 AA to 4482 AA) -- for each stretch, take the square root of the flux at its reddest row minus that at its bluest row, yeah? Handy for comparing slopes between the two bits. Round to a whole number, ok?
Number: 10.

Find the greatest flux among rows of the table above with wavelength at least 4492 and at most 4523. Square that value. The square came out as 624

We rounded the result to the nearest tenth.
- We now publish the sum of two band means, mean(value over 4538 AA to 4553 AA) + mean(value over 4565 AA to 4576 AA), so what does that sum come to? 42.9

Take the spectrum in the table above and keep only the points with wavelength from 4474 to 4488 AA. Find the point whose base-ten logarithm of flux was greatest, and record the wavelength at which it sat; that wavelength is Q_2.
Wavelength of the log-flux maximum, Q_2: 4480.86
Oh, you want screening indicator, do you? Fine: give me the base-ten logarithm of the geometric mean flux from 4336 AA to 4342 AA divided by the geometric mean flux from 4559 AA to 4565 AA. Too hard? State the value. -0.10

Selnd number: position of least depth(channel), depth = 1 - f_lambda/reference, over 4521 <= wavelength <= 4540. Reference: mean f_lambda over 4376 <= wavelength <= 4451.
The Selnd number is 4522.32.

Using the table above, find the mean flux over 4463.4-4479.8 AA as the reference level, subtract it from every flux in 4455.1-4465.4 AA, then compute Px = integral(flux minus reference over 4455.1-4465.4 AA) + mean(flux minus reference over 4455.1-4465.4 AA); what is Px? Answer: -20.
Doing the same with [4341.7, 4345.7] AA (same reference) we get -17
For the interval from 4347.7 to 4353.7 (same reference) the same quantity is -12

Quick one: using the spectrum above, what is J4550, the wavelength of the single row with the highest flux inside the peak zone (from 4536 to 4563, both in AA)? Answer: 4547.38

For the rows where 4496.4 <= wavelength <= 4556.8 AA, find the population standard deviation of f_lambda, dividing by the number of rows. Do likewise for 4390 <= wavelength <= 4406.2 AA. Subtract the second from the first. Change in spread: 1.9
